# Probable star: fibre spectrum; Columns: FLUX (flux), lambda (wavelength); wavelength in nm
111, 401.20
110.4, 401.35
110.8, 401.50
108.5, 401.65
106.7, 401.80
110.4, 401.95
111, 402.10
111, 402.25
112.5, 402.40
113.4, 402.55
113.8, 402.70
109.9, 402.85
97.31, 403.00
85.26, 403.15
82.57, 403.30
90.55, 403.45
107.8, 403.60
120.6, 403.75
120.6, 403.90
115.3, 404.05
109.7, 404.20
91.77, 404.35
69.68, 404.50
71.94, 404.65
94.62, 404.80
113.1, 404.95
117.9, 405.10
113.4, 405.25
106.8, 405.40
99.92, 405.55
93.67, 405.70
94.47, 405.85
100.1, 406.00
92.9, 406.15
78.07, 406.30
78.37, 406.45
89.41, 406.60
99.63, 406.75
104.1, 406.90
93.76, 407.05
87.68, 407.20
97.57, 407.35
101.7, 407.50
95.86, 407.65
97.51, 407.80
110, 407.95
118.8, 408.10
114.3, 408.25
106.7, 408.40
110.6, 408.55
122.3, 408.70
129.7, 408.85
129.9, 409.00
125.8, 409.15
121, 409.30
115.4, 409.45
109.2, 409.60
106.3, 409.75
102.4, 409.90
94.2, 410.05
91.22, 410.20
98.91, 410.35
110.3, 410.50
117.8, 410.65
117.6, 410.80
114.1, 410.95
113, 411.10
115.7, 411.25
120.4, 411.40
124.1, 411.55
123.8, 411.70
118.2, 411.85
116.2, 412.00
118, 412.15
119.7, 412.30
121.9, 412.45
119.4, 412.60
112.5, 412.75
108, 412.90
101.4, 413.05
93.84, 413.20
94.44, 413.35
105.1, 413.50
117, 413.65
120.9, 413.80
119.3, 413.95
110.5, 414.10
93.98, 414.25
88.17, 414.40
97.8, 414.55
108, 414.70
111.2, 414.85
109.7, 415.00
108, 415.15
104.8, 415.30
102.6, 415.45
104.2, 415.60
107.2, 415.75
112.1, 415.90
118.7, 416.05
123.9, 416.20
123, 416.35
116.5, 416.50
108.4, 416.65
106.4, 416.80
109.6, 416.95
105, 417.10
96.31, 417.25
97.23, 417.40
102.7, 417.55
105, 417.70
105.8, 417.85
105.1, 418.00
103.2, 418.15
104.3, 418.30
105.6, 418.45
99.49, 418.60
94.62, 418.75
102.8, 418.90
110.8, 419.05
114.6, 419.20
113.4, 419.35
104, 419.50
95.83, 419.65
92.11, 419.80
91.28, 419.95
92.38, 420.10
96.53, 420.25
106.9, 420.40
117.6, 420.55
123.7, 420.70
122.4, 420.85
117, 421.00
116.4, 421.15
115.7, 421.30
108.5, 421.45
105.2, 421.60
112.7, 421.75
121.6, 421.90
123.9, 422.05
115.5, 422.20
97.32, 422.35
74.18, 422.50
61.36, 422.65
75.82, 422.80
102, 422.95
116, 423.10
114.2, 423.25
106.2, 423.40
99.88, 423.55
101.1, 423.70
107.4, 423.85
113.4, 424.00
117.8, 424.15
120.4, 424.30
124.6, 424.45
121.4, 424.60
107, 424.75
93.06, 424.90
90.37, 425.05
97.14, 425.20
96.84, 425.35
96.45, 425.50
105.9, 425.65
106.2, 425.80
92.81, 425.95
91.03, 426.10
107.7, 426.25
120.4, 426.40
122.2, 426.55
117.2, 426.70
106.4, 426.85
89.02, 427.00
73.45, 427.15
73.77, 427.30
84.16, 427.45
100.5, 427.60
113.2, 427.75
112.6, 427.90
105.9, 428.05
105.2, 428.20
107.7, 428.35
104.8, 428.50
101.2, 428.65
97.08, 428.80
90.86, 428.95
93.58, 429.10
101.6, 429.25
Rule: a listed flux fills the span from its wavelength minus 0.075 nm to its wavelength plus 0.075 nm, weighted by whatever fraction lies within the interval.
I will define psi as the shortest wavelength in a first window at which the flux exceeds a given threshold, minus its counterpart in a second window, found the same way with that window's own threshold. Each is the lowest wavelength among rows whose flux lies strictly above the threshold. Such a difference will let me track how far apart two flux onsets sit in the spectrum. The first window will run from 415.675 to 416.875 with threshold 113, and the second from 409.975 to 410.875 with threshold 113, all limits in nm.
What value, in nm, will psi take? 5.40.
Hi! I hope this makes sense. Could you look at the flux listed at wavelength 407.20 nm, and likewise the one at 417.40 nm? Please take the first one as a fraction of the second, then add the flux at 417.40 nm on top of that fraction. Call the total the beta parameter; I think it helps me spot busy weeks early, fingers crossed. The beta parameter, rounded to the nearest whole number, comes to 98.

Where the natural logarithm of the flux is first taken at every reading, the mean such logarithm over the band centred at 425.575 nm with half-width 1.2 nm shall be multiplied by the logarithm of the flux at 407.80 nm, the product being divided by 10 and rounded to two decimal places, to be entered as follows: 2.13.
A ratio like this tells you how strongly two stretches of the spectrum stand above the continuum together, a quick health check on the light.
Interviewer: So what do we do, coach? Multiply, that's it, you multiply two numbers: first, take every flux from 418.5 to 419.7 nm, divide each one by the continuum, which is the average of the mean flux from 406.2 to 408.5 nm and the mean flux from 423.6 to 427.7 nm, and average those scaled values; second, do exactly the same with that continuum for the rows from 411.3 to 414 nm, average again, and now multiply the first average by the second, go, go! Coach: 1.18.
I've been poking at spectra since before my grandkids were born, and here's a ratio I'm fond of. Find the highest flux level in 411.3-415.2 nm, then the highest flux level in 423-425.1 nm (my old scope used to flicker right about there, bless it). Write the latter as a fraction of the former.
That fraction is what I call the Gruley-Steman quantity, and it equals 1.00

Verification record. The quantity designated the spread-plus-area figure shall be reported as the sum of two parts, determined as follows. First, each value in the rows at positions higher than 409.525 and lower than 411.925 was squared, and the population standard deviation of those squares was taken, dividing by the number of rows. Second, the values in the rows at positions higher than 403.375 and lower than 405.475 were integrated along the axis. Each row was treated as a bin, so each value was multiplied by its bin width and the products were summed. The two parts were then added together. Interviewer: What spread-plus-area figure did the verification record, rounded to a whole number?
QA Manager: 2326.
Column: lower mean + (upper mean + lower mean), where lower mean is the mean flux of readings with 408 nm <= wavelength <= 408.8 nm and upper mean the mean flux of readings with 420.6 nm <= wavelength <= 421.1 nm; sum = 350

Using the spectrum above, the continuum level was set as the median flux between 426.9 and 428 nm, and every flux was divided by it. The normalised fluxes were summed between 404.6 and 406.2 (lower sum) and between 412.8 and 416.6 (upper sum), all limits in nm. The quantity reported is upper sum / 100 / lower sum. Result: 0.025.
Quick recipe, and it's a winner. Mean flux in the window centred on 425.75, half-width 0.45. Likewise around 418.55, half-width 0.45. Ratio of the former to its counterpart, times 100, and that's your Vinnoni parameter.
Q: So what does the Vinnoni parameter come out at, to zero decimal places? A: 97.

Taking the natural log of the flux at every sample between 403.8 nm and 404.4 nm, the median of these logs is 4.723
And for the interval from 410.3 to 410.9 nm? 4.735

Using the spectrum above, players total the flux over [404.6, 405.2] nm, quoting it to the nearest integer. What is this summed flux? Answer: 398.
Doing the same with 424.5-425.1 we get 412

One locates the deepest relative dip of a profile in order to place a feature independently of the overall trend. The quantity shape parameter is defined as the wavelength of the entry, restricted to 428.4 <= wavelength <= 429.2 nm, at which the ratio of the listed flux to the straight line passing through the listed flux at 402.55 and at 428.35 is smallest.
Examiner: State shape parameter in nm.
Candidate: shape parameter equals 428.95 nm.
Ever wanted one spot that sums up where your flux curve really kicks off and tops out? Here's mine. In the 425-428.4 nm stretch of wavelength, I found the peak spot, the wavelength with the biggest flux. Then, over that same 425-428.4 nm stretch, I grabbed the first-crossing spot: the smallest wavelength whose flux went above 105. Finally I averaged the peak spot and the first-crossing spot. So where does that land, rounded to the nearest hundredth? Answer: 426.10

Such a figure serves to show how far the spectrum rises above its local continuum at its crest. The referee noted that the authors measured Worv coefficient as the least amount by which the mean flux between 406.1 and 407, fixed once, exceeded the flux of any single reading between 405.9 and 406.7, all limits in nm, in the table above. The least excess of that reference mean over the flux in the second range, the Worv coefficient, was -9.7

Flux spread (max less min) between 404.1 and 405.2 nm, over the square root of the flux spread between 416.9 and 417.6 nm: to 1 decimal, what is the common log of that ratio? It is 1.1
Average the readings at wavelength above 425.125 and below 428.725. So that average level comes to 101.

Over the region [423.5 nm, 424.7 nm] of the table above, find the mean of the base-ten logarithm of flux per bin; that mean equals 2.053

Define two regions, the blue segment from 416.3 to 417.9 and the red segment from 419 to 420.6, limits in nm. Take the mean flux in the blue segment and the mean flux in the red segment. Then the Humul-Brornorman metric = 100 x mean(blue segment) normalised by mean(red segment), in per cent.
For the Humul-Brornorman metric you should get 104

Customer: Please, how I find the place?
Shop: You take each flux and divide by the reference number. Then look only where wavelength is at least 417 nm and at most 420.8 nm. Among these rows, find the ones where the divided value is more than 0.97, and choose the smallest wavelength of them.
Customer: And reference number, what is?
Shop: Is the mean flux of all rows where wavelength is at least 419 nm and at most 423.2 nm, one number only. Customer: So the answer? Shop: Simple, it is 417.10 nm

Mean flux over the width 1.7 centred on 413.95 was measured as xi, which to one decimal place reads 104.5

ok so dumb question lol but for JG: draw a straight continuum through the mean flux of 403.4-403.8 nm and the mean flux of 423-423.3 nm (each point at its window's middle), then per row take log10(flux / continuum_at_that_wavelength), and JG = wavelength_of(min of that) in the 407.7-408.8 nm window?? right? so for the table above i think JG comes 407.80 nm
